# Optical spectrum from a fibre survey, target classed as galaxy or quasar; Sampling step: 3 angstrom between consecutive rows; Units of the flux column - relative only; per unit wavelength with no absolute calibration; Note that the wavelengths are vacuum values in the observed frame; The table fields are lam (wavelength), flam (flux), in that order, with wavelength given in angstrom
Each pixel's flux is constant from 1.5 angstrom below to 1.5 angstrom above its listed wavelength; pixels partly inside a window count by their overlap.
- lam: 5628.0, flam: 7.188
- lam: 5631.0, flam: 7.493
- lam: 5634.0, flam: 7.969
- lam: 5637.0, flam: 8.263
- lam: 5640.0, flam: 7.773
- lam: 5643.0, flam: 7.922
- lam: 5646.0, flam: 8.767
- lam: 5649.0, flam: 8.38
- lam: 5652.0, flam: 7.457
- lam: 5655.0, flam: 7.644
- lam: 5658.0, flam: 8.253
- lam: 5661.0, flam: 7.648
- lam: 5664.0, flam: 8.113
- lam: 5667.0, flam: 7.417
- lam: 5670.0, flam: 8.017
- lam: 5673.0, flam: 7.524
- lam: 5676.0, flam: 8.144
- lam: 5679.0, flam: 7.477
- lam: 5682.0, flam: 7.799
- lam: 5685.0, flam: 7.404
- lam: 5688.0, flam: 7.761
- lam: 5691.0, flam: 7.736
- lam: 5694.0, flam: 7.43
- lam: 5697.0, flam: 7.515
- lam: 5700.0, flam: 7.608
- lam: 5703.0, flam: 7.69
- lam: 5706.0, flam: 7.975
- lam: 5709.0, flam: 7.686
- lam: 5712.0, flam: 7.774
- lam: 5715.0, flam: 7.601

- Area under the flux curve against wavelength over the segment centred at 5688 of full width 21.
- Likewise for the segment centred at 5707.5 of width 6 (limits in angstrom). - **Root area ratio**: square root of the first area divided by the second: 1.84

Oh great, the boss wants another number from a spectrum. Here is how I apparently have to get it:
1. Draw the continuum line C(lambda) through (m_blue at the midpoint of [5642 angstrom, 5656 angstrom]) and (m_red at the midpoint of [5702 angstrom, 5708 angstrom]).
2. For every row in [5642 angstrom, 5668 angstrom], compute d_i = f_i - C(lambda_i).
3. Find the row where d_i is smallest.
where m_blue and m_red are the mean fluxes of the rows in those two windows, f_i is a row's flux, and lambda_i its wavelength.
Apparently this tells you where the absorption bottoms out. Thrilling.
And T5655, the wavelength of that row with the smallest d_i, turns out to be 5652.0 angstrom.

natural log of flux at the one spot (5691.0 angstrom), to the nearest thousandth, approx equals 2.046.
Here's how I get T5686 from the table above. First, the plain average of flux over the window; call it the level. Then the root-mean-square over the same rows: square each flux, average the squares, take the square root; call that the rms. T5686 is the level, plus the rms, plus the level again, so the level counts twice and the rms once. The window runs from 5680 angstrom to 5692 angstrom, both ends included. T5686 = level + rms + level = 23.0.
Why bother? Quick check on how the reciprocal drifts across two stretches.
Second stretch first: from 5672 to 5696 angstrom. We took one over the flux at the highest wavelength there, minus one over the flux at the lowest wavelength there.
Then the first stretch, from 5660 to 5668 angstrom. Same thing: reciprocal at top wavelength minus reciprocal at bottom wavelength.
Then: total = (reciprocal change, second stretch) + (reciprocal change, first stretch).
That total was 0.006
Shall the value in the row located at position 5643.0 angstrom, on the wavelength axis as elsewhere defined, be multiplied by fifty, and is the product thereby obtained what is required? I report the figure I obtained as 396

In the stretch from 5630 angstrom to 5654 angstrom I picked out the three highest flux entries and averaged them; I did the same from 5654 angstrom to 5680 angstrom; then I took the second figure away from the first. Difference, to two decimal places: 0.30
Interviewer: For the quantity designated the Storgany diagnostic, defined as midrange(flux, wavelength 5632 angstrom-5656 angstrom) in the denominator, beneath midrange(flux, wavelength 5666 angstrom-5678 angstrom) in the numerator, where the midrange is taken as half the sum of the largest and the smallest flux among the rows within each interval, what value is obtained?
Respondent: 0.959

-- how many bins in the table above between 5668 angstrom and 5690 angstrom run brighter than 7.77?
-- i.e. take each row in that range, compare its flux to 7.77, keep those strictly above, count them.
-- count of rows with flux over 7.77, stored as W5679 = 3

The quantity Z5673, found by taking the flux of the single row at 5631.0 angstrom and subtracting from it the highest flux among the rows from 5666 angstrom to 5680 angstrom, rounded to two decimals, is -0.65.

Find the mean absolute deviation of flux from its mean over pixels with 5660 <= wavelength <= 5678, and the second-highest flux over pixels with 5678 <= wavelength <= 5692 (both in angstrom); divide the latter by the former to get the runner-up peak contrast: 28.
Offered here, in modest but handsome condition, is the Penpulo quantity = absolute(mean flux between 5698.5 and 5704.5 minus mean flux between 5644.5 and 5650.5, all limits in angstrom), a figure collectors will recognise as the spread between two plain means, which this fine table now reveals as 0.92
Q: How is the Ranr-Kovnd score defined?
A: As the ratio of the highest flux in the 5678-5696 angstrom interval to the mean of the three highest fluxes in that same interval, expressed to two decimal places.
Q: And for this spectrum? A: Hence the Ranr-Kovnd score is 1.00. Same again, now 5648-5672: 1.02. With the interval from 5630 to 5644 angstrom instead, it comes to 1.03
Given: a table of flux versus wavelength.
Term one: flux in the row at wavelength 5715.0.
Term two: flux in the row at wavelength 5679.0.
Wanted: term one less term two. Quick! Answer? 0.12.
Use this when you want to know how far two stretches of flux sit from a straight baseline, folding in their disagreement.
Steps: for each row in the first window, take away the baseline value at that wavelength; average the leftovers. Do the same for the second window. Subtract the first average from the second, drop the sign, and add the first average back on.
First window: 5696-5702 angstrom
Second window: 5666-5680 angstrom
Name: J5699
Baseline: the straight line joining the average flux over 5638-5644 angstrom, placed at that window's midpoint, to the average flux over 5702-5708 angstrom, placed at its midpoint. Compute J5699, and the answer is -0.12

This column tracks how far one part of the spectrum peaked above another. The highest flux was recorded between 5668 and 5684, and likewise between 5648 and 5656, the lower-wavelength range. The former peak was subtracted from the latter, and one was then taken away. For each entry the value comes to -0.76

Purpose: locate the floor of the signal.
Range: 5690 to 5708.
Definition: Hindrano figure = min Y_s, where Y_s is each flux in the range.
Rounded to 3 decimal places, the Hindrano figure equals 7.430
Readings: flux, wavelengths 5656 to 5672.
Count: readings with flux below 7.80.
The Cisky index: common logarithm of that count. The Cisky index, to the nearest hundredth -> 0.30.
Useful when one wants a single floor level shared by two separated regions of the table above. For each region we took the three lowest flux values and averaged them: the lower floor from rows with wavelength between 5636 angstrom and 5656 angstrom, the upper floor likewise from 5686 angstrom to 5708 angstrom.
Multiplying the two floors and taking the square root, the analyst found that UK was 7.57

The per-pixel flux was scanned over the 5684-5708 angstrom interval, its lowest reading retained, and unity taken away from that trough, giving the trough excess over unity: 6.40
